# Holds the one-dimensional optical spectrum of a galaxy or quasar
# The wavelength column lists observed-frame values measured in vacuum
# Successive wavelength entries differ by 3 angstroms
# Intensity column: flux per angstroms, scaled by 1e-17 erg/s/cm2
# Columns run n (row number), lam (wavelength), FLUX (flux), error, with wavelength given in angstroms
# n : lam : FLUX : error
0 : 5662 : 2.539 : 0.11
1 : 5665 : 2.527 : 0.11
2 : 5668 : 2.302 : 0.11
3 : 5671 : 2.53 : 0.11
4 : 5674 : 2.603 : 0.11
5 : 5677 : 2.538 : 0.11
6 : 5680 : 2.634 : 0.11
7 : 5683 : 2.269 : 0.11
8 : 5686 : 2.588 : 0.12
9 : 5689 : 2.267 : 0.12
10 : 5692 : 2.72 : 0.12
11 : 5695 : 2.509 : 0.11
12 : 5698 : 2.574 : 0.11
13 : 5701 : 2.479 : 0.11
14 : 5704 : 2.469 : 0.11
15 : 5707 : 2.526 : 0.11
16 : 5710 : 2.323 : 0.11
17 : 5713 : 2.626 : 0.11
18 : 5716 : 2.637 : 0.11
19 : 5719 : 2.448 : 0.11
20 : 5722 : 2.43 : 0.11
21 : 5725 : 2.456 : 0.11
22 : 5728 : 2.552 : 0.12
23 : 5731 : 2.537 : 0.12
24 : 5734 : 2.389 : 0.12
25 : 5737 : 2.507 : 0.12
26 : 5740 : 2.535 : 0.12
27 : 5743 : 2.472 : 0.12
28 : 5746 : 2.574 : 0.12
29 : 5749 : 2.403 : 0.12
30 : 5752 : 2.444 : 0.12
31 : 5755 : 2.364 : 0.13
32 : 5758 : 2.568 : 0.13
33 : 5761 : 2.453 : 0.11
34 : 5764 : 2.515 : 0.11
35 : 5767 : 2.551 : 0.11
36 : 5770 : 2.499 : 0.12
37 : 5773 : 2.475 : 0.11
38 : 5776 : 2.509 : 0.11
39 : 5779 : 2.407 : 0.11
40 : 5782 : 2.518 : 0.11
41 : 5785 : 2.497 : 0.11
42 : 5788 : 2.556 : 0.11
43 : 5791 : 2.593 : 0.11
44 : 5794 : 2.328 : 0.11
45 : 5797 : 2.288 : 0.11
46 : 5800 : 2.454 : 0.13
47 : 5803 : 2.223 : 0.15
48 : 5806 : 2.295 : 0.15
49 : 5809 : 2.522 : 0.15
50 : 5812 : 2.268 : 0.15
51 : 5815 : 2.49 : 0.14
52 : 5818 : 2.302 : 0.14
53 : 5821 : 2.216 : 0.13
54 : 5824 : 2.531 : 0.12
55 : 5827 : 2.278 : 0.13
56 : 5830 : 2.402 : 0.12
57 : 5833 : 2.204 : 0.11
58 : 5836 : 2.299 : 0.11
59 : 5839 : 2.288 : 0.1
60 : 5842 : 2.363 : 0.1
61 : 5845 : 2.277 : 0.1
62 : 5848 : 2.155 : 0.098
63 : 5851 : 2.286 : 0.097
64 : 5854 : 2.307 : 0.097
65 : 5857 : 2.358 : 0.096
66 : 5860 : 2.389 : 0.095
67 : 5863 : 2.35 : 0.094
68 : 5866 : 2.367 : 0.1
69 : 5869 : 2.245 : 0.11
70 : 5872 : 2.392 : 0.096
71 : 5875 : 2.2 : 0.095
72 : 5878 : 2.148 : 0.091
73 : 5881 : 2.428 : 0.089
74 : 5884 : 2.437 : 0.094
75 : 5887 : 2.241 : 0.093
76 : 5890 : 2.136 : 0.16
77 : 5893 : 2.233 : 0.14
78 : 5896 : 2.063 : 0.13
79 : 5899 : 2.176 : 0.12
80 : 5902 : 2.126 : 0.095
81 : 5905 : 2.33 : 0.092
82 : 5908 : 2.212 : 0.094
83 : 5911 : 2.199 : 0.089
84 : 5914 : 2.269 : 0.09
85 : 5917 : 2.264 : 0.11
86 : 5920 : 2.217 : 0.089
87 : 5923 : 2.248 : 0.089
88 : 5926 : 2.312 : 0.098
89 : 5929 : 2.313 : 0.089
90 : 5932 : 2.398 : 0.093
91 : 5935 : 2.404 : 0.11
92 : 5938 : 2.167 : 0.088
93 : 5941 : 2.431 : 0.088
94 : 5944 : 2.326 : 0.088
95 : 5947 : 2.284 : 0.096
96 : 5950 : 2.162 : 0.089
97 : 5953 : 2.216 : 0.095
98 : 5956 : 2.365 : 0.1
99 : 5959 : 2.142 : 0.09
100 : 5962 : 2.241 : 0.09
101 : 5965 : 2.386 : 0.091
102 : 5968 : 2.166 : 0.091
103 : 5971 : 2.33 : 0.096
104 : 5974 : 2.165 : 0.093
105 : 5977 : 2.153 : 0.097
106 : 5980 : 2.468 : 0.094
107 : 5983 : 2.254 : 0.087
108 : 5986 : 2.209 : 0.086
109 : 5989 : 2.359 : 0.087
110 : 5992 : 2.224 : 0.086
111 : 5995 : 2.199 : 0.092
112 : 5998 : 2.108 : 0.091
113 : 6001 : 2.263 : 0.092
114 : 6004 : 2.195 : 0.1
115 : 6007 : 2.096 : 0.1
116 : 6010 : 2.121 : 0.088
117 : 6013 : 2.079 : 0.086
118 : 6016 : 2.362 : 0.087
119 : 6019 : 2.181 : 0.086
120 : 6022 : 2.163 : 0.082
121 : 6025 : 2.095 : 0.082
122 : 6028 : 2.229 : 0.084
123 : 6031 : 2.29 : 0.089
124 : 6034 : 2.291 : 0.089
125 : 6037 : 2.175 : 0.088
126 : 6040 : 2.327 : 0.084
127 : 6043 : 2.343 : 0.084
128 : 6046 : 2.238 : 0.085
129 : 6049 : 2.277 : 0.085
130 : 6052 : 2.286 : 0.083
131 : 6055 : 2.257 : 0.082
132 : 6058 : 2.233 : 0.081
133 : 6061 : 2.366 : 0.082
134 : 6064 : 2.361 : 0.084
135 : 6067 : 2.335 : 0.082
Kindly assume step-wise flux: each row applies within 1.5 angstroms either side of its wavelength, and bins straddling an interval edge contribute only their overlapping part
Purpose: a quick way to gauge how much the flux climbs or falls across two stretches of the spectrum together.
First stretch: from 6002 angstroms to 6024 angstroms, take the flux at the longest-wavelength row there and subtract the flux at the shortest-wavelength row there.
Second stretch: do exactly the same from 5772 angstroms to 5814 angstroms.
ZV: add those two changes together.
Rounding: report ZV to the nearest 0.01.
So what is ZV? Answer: -0.24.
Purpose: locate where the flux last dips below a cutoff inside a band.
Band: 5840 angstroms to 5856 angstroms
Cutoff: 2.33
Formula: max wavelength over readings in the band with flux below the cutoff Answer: 5854 angstroms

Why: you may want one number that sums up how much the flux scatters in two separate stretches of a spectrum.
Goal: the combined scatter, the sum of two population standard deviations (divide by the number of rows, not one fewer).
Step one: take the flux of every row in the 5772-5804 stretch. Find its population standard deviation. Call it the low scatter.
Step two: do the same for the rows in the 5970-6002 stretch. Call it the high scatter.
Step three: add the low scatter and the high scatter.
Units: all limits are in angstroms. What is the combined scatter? 0.210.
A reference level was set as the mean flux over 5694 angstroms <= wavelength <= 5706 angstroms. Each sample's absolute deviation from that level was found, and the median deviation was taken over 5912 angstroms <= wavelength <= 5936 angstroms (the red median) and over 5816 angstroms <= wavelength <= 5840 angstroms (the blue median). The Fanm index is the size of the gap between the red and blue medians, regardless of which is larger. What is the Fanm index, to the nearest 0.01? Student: 0.00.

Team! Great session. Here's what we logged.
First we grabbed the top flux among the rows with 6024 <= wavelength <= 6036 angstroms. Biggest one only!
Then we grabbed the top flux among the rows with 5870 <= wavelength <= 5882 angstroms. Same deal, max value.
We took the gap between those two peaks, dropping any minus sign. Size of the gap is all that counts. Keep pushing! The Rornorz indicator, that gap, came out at 0.14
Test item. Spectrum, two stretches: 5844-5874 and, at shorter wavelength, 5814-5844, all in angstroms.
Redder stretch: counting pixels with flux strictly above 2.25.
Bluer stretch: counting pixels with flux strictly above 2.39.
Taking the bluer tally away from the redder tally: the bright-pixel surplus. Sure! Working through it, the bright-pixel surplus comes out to 5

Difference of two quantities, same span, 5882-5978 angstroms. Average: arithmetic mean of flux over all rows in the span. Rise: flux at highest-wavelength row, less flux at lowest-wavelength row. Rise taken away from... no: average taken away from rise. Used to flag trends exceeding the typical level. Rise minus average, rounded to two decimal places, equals -2.54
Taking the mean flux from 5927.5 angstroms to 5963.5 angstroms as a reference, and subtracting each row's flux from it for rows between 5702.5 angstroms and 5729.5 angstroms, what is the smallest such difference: -0.35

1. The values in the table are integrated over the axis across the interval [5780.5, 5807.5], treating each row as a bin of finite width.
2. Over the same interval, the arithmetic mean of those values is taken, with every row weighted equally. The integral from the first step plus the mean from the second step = 68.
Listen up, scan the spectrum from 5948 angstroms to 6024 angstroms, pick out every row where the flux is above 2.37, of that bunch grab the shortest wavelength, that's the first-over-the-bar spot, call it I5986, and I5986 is 5965 angstroms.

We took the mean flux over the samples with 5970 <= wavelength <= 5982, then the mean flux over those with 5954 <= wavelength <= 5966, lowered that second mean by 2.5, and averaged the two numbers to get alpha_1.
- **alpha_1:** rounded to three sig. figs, 1.03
